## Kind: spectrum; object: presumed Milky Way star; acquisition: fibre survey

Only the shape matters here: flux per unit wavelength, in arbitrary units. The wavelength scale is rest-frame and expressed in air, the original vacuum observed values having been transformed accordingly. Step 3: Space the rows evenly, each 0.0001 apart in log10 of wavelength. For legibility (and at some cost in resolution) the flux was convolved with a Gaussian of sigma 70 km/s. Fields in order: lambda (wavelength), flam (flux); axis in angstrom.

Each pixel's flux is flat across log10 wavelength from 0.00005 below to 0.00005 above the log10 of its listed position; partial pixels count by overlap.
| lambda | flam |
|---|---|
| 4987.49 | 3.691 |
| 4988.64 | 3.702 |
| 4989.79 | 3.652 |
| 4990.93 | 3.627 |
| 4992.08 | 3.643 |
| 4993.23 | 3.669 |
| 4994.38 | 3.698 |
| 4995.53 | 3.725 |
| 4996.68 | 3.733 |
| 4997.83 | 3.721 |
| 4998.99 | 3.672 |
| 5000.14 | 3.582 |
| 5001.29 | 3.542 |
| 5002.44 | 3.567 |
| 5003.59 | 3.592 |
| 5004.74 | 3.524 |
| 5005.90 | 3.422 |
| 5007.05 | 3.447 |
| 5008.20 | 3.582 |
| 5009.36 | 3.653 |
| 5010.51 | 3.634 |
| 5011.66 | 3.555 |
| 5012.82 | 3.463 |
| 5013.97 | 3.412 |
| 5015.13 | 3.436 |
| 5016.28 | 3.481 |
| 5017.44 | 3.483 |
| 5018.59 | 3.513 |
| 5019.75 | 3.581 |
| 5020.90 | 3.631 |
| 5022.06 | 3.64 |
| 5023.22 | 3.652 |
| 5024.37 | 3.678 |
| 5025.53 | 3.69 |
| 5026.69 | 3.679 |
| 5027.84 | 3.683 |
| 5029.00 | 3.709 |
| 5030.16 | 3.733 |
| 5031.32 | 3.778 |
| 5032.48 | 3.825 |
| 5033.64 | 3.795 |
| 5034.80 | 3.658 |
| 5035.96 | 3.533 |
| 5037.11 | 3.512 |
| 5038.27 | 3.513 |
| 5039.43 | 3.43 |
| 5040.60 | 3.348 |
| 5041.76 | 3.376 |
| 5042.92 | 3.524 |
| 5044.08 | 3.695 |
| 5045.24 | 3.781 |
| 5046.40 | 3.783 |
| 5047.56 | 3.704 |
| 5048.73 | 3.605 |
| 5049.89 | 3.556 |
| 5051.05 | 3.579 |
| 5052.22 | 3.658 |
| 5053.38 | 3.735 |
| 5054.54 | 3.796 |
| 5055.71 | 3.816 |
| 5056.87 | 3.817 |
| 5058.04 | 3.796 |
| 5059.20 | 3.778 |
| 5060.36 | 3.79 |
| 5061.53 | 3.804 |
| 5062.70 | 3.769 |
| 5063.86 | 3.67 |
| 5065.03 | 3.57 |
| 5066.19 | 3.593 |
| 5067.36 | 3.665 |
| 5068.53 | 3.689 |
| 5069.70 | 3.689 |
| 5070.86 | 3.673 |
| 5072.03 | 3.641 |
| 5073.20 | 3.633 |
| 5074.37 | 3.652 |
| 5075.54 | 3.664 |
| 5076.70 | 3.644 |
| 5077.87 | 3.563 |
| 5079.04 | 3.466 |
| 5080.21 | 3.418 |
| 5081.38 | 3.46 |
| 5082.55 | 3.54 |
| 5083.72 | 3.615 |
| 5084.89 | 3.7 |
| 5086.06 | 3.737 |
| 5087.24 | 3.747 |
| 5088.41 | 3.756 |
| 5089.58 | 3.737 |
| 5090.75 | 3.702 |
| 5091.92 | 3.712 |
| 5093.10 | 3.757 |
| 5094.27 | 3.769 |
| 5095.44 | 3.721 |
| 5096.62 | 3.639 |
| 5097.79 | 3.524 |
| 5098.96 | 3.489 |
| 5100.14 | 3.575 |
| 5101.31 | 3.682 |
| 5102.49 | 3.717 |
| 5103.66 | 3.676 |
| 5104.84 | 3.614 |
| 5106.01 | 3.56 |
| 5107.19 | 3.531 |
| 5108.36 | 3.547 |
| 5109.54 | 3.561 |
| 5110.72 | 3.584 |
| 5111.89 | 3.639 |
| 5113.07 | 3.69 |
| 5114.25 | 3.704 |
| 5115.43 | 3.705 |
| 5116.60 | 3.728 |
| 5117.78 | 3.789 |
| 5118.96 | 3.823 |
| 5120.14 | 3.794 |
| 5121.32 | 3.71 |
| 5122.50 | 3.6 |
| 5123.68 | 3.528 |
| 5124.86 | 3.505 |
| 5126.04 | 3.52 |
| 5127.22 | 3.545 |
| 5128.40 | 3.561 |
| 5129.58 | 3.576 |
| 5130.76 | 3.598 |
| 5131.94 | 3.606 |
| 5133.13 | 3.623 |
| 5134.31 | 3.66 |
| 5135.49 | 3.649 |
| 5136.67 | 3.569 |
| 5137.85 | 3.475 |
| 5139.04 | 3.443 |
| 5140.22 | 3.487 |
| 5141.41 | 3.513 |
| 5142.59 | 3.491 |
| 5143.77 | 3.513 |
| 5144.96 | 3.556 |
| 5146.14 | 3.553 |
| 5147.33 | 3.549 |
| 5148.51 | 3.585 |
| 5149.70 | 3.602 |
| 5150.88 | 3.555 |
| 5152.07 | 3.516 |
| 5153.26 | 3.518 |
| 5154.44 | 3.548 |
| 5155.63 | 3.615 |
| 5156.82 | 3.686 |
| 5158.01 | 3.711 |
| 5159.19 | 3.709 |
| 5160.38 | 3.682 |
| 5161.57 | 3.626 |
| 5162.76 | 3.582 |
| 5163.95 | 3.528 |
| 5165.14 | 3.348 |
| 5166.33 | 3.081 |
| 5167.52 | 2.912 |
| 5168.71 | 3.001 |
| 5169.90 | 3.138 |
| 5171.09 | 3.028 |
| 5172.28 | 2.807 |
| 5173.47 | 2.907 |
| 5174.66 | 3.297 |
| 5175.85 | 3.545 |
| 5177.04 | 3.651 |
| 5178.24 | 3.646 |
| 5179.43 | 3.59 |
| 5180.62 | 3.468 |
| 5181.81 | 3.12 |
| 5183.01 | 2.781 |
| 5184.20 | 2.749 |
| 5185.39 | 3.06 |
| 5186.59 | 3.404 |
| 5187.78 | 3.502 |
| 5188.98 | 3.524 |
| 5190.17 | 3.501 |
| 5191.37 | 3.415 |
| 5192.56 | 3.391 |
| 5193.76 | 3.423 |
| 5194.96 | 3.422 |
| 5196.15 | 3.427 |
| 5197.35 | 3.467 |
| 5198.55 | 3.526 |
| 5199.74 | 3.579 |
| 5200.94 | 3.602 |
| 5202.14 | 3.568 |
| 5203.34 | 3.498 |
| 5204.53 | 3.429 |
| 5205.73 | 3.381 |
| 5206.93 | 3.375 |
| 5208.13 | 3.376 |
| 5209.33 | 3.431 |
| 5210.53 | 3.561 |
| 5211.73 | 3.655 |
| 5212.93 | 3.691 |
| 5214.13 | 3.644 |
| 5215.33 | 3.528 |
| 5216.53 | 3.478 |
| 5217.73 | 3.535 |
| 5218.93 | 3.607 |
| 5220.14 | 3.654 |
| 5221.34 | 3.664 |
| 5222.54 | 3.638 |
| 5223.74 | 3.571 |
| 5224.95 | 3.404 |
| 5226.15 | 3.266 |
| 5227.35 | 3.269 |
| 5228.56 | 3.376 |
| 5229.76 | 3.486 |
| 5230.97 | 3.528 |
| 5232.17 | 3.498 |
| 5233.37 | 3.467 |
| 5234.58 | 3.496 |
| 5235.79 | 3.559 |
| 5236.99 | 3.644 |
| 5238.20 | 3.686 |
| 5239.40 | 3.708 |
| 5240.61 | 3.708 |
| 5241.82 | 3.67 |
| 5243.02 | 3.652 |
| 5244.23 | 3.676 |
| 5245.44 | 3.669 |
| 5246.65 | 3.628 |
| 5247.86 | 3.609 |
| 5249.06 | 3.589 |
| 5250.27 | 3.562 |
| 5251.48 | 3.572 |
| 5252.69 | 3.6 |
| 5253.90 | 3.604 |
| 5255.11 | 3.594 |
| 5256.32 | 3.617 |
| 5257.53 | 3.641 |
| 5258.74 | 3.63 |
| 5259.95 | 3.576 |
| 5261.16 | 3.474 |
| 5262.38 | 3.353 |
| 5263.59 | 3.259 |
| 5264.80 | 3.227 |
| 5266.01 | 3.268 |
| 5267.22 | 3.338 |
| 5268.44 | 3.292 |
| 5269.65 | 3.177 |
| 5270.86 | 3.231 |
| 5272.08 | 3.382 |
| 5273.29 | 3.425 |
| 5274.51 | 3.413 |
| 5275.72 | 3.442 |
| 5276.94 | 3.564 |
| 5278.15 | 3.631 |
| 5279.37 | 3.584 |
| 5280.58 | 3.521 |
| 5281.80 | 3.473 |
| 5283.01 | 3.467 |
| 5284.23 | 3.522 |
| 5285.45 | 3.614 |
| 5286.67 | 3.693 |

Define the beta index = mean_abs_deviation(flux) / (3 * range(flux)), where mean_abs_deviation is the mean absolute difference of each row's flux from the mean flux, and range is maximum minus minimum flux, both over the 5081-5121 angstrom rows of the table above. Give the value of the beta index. 0.075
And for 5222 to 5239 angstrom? 0.078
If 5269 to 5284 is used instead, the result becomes 0.072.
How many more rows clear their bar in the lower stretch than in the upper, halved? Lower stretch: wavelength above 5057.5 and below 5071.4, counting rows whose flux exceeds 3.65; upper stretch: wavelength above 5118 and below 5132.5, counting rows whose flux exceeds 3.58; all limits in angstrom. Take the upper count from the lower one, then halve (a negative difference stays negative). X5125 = 2.0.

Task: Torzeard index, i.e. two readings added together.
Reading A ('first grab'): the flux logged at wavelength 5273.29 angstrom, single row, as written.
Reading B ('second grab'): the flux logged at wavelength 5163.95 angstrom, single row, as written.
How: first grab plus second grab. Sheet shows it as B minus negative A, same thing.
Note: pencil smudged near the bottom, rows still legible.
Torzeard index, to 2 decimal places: 6.95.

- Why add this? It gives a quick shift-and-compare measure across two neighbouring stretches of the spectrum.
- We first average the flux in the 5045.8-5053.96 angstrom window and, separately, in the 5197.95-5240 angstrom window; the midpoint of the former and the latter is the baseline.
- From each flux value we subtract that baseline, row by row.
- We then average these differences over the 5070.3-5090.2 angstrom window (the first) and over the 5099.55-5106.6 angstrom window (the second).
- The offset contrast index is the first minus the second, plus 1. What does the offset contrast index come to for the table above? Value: 0.99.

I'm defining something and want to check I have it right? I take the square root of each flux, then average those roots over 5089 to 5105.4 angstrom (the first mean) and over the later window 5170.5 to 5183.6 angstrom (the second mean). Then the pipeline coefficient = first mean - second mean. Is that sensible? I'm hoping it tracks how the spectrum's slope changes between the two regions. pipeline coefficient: 0.11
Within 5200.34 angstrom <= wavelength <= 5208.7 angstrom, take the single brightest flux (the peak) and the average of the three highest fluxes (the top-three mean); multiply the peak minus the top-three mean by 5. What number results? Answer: 0.23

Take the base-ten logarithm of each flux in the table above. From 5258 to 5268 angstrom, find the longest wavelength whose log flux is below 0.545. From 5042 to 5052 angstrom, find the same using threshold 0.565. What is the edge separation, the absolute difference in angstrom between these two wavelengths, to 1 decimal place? 216.2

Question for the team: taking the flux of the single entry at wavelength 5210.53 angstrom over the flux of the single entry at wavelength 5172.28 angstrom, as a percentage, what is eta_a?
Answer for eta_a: 127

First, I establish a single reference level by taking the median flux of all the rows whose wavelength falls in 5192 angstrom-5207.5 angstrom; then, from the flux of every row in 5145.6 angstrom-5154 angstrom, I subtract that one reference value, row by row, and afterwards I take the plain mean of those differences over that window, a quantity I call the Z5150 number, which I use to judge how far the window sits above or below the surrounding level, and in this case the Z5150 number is 0.125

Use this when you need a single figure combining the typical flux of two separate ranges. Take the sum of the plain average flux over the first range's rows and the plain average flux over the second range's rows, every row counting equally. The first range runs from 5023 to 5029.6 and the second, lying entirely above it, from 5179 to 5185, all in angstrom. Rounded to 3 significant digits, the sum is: 6.82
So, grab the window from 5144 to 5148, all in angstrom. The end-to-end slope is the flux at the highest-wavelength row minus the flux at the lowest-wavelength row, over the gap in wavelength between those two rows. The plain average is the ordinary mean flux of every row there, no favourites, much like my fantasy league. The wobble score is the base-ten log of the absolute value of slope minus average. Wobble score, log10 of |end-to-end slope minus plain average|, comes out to 0.551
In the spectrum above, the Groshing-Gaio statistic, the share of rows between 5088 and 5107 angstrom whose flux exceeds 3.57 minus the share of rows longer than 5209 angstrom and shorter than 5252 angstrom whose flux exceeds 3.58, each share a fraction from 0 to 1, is 0.3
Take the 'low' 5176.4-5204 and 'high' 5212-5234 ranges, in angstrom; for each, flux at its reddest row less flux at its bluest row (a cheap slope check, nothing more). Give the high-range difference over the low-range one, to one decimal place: 1.5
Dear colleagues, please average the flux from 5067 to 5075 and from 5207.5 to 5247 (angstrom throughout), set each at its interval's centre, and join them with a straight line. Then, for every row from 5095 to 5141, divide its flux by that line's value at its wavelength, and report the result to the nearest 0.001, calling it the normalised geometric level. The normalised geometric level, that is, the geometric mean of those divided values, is 0.995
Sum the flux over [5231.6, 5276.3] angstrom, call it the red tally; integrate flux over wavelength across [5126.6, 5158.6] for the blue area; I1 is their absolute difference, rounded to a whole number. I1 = 16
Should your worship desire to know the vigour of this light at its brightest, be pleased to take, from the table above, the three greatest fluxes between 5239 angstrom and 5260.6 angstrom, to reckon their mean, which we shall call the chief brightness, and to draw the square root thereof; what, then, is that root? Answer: 1.923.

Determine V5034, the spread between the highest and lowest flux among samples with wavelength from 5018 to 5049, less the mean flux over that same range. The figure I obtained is -3.15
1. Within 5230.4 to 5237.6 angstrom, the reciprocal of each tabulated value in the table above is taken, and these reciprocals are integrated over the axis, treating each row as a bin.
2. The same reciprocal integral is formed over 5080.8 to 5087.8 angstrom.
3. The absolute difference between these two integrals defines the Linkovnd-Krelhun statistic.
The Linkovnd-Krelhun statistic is 0.113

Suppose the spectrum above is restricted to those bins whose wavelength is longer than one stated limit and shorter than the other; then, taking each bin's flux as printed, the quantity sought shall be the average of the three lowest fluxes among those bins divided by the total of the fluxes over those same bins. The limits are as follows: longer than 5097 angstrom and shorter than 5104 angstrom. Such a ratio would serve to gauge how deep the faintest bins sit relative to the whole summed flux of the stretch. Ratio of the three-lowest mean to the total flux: 0.1629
